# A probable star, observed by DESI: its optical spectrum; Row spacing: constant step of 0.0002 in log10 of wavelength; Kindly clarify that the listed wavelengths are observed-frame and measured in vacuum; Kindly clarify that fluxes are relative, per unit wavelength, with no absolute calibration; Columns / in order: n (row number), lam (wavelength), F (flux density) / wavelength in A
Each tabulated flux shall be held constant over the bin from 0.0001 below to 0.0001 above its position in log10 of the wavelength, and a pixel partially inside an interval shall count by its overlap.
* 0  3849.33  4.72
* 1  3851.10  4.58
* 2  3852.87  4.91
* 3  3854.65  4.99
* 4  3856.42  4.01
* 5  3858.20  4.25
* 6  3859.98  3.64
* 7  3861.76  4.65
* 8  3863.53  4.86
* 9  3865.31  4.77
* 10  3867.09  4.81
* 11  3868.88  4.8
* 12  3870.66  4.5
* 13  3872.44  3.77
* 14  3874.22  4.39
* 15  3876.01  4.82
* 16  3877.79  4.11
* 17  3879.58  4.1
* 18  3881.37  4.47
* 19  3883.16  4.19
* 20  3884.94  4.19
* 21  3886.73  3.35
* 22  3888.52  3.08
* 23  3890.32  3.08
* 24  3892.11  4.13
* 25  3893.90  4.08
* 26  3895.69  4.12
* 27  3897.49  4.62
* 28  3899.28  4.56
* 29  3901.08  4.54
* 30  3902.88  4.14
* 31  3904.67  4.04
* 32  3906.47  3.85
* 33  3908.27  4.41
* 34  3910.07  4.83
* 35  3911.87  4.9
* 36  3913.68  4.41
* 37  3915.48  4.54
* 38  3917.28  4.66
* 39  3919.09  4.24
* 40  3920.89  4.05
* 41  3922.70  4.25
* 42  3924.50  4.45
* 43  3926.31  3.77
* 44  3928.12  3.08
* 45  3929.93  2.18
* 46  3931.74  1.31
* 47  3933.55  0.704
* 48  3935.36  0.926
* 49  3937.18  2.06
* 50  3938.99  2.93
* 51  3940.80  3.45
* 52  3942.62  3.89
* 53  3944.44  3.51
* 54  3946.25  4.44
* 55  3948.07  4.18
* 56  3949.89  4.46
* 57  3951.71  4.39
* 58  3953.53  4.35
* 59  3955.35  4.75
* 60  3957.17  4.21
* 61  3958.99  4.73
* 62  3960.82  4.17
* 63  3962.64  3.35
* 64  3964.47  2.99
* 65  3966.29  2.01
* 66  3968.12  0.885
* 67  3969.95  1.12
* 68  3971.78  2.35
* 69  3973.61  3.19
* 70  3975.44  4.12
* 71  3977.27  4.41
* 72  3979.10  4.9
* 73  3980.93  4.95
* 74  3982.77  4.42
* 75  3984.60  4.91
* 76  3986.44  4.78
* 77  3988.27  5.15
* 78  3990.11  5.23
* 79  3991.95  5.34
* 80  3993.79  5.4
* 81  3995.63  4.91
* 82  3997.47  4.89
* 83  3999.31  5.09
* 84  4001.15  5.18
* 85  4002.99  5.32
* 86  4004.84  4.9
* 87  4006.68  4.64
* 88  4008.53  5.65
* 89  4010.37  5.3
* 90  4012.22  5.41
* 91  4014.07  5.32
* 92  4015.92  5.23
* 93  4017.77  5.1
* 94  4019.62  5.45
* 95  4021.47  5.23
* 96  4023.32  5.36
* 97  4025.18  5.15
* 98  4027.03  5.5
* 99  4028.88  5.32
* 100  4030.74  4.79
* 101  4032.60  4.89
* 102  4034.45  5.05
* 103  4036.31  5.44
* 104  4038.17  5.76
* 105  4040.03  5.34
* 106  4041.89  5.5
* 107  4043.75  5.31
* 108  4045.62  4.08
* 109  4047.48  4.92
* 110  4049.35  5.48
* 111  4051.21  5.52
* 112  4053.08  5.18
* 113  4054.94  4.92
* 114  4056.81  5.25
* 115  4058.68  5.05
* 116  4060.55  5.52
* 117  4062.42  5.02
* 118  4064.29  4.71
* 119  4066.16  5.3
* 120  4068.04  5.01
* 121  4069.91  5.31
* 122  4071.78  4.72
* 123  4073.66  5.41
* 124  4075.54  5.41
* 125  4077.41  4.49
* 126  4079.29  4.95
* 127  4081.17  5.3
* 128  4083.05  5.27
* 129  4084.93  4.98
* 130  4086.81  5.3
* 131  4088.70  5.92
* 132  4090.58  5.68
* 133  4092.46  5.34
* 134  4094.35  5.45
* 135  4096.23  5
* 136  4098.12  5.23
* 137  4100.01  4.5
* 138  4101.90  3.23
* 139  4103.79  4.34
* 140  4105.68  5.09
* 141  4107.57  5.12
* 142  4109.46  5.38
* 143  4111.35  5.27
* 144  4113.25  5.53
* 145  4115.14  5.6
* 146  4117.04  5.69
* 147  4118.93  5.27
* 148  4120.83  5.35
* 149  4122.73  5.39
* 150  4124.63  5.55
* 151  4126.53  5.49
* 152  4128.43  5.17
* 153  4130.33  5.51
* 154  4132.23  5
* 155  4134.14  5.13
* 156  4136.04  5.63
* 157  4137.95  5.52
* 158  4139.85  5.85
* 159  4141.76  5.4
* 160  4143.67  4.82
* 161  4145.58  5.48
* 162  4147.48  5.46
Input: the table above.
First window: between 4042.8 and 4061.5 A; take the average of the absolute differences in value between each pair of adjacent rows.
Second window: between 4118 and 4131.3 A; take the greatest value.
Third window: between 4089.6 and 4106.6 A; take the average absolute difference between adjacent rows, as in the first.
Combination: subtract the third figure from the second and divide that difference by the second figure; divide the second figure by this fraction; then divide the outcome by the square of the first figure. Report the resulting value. 28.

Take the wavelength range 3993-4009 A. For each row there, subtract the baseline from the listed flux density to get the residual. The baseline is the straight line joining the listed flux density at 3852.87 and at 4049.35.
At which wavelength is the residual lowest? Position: 4006.68 A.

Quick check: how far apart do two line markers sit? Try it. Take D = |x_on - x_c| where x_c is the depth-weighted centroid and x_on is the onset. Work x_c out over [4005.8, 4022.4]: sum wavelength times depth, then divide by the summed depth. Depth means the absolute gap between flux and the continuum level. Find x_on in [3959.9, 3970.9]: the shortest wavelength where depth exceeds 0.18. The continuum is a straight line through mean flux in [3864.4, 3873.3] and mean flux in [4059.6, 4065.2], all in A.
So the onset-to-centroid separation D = 52.5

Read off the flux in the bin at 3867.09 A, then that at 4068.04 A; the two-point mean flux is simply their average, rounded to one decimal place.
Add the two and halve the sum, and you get 4.9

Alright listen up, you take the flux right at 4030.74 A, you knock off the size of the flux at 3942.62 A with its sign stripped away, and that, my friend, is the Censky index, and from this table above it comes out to 0.9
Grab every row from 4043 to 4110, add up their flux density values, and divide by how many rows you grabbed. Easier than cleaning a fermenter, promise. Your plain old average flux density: 5.07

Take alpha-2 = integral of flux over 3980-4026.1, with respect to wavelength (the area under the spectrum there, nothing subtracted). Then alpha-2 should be 237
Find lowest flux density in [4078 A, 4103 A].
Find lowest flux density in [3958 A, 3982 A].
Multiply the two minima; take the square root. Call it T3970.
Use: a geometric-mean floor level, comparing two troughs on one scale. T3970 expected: 1.7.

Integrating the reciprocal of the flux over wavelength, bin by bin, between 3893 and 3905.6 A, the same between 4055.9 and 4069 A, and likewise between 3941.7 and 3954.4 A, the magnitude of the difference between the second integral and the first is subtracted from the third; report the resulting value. 2.7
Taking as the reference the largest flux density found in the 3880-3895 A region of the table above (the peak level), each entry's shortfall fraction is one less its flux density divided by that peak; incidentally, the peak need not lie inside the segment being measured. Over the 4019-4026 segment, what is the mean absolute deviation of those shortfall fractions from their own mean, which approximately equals 0.024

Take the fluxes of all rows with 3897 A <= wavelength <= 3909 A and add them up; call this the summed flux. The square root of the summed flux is 5.5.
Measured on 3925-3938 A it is 3.7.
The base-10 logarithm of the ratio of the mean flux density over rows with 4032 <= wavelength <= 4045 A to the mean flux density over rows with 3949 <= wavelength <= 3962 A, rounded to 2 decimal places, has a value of 0.08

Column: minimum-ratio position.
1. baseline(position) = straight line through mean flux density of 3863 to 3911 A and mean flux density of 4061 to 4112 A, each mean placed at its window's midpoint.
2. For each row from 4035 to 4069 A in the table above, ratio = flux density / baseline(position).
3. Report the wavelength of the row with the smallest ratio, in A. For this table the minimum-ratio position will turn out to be 4045.62 A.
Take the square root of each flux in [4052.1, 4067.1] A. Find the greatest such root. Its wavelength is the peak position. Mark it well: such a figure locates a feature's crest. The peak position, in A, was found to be 4060.55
